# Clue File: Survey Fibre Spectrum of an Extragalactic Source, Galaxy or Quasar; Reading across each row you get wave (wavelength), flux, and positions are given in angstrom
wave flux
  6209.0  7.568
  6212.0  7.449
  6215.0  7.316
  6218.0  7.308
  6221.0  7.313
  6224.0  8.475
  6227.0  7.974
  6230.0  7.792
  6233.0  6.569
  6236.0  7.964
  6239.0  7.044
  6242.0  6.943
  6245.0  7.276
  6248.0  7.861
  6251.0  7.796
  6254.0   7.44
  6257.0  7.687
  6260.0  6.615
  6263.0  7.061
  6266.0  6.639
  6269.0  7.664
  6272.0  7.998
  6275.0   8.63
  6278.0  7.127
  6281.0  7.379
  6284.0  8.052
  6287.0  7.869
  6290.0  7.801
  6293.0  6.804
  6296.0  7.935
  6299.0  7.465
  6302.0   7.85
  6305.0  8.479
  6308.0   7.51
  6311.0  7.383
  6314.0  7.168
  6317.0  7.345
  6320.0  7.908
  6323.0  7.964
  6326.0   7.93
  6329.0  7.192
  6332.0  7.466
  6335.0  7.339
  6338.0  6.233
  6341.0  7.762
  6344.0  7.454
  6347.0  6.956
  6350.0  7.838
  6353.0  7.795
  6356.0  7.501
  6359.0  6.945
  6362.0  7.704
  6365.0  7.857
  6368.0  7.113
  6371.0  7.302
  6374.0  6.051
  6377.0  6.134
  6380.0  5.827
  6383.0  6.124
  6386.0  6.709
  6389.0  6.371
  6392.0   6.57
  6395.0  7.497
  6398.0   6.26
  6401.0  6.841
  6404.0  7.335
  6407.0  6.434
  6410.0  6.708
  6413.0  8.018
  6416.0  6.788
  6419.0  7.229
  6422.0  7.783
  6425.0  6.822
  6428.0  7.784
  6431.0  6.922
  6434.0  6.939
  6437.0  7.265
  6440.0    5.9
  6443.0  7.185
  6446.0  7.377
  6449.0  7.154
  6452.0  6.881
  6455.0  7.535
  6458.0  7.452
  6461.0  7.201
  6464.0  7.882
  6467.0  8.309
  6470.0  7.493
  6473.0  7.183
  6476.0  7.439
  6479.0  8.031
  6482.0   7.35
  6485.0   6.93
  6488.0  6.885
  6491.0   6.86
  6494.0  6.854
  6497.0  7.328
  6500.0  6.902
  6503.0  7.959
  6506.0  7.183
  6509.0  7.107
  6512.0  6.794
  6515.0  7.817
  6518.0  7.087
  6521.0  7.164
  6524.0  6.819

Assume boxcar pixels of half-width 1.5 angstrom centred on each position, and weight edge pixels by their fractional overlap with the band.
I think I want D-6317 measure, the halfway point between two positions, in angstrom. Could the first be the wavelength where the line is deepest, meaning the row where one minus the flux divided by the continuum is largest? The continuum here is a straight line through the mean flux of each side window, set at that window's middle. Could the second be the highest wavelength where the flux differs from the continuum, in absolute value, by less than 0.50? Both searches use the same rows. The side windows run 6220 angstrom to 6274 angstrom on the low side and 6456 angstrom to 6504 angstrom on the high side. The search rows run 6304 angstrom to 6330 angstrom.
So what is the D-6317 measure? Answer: 6321.5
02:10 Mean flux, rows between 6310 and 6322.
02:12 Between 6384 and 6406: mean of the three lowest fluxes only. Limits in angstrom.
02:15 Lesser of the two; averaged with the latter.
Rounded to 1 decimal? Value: 6.4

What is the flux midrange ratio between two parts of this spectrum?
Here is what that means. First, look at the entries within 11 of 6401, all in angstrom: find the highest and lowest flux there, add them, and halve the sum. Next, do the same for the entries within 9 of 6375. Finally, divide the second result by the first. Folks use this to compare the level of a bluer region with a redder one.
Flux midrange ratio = 0.954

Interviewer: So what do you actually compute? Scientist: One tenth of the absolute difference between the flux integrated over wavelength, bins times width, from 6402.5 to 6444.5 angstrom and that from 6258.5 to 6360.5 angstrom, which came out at 47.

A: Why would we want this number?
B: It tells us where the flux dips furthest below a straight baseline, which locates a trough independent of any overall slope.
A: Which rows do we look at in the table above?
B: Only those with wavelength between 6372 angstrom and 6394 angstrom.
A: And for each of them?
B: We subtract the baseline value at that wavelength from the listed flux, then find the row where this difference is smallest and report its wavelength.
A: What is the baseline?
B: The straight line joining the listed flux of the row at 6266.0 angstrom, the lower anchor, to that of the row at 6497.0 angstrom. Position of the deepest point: 6380.0 angstrom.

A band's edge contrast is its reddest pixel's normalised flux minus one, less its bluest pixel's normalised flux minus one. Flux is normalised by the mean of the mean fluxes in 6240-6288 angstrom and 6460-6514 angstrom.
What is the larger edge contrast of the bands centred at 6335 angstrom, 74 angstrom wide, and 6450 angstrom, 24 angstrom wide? 0.18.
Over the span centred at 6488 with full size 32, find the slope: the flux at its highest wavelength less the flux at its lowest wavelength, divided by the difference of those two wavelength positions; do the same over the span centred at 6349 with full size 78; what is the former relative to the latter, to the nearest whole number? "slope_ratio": -3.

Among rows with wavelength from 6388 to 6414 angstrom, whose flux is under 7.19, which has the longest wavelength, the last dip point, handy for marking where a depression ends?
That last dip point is 6410.0 angstrom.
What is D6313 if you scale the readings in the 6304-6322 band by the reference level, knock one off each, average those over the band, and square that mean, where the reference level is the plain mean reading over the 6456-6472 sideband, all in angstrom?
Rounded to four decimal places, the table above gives 0.0000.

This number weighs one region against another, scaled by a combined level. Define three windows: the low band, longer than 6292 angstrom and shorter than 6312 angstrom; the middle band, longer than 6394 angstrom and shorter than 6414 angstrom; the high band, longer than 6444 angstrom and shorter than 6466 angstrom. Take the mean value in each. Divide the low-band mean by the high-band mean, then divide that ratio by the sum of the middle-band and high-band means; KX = 0.072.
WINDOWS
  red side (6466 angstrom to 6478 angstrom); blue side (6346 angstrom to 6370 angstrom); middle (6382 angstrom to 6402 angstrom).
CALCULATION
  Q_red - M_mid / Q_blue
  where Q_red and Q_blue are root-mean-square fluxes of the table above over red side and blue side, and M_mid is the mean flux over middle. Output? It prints 6.7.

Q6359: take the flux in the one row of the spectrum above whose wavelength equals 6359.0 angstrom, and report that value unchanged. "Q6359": 6.945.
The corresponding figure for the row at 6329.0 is 7.192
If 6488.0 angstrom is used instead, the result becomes 6.885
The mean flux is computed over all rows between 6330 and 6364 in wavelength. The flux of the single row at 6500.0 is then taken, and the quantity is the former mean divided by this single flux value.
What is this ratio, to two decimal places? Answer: 1.07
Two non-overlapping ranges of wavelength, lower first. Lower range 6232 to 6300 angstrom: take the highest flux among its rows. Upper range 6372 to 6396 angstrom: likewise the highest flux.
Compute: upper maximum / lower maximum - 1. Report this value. -0.131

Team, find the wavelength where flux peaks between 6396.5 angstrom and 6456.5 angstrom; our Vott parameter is 6413.0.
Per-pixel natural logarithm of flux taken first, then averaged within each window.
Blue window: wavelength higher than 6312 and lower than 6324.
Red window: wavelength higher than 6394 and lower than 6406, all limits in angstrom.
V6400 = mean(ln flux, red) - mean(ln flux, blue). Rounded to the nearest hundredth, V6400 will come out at -0.09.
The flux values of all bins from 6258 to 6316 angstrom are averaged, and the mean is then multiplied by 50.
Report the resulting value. 377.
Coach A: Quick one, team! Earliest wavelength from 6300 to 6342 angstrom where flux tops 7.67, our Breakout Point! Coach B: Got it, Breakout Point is 6302.0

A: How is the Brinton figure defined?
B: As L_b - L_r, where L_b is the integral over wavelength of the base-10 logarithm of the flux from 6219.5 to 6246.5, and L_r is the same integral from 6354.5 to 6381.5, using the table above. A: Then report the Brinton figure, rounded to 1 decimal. 0.9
